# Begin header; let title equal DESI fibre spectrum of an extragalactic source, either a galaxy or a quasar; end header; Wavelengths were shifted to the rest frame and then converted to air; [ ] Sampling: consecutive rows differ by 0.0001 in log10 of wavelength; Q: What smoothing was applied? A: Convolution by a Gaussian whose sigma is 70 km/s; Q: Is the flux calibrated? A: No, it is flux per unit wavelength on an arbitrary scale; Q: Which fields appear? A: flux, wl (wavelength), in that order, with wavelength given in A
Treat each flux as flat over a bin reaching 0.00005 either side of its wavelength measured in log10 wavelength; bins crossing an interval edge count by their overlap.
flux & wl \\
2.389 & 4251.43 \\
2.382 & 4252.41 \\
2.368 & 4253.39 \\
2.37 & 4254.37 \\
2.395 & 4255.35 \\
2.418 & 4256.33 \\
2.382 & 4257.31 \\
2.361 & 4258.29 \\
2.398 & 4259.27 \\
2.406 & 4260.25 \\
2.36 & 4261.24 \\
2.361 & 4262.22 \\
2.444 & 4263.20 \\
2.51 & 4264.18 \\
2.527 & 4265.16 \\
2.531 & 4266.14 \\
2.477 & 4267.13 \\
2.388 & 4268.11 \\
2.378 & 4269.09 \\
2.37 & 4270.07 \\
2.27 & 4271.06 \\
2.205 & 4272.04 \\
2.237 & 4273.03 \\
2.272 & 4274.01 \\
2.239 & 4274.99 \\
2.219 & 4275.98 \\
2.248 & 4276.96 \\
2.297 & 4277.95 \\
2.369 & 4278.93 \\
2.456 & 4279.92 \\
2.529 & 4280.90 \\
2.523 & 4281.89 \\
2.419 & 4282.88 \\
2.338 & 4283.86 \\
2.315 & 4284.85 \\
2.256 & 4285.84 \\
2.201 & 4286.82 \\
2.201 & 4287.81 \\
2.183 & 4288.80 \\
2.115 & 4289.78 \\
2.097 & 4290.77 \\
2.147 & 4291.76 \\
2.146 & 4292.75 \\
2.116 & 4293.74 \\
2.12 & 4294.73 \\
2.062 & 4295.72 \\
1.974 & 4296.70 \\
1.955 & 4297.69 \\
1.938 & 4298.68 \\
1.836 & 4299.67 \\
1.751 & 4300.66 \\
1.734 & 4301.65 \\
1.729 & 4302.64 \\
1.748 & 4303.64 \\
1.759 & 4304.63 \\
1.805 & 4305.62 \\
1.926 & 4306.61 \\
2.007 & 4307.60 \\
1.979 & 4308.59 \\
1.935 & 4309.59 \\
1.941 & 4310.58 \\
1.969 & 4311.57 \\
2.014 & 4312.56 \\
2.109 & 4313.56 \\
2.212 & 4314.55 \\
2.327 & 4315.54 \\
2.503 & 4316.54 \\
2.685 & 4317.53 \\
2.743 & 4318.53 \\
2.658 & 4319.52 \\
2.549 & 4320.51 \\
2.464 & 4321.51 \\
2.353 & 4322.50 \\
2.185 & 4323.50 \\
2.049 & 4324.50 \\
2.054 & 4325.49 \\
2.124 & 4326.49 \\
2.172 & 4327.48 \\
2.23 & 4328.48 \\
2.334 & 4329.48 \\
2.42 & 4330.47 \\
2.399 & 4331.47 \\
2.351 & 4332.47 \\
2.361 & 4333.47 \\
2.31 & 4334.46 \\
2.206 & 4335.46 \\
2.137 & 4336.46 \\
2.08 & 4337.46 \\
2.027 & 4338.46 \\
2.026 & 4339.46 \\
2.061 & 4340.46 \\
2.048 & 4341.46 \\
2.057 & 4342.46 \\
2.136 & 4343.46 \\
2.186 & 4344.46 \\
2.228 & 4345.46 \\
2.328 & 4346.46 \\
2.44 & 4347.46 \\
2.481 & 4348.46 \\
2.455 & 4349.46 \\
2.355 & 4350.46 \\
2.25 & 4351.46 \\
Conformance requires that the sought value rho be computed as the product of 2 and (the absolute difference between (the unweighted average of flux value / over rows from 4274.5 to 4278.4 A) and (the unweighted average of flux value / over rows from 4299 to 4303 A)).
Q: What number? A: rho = 1.0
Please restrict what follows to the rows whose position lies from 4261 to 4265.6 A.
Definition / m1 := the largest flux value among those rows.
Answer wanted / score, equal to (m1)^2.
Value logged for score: 6.4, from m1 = 2.527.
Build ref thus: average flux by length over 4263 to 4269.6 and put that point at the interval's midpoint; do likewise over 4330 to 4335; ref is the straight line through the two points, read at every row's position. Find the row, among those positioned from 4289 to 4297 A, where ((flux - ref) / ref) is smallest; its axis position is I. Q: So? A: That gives 4296.70 A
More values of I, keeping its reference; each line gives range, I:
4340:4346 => 4341.46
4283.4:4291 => 4290.77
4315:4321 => 4315.54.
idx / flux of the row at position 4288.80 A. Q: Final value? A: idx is 2.183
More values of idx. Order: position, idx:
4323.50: 2.185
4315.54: 2.327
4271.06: 2.27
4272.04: 2.205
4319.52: 2.658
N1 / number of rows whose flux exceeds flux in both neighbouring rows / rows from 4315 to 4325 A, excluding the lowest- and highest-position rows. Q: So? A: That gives 1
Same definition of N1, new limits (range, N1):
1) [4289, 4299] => 2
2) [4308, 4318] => 0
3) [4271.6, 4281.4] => 1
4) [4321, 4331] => 0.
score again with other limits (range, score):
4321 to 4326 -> 6.1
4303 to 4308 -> 4.0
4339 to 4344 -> 4.6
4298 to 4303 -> 3.8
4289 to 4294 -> 4.6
